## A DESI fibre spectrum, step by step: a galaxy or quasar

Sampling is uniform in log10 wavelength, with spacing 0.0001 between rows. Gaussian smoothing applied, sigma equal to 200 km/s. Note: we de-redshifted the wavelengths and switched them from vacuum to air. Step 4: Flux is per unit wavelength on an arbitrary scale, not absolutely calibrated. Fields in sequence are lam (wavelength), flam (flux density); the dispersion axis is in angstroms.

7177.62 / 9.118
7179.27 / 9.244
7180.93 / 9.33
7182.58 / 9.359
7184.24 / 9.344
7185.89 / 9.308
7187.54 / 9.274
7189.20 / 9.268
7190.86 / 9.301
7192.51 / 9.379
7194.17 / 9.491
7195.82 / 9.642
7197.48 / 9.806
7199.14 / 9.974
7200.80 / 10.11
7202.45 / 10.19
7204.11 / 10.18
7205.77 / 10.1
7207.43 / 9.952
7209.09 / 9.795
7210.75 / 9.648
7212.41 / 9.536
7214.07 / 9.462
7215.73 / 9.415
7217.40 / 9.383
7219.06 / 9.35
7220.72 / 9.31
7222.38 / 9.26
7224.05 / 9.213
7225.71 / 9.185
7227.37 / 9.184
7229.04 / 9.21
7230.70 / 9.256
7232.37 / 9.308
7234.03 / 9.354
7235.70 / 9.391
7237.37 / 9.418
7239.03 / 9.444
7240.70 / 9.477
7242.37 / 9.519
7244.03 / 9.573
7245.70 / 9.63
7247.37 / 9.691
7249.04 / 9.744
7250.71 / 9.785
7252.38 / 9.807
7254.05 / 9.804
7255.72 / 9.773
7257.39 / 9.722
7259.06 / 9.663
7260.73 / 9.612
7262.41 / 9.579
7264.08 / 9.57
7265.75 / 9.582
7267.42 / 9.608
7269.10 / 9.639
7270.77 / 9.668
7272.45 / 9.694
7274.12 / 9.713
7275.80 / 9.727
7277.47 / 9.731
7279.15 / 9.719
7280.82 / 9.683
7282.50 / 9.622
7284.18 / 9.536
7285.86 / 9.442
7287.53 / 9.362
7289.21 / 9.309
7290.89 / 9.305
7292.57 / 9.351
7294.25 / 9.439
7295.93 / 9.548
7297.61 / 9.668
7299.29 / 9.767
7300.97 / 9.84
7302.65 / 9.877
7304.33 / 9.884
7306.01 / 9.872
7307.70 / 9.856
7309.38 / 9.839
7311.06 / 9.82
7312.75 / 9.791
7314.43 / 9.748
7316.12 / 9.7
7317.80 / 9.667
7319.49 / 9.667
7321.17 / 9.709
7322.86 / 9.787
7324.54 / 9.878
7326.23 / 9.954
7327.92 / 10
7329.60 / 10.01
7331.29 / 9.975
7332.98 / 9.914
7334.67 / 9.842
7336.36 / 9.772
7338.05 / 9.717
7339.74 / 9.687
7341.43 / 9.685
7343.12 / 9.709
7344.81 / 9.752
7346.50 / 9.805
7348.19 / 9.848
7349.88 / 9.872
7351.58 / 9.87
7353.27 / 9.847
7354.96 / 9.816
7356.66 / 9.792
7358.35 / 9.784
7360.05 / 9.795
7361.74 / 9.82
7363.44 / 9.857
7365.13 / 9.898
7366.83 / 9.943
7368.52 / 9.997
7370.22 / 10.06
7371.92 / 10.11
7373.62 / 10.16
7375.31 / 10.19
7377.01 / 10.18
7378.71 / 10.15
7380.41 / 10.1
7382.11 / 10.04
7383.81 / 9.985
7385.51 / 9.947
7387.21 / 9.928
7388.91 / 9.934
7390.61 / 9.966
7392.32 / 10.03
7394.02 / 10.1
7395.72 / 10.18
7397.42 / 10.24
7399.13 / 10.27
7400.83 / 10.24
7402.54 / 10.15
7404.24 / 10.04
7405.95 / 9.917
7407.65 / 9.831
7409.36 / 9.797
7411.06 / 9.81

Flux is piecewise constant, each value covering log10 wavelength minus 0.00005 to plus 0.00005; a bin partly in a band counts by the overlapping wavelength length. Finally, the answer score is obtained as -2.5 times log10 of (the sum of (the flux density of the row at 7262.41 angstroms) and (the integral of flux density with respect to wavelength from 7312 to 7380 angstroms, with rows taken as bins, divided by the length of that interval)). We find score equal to -3.222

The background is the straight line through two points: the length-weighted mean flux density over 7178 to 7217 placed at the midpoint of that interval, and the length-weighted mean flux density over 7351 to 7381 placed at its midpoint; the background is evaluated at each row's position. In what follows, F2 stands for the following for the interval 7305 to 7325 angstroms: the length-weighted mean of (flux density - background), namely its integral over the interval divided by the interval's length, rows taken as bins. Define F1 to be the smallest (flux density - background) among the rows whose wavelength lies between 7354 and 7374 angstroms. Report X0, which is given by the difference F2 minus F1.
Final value 0.09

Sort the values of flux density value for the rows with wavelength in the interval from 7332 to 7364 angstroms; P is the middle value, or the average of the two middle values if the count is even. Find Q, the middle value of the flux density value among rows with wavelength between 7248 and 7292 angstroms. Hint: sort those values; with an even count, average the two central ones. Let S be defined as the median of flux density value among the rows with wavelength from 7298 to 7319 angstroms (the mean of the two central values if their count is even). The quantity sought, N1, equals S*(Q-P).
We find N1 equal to -1.4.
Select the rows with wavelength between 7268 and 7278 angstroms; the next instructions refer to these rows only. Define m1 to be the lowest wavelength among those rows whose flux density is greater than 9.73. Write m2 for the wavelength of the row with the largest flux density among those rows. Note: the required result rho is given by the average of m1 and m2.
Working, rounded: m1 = 7277.47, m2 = 7277.47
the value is 7277.5 angstroms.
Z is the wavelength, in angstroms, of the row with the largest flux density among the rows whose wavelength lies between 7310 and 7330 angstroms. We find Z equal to 7329.60 angstroms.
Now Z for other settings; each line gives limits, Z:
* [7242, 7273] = 7252.38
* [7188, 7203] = 7202.45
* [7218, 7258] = 7252.38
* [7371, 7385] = 7375.31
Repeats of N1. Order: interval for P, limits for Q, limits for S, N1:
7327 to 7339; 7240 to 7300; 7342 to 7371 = -2.8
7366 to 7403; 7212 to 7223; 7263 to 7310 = -6.9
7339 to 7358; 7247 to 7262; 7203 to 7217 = -0.6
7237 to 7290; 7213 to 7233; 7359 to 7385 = -3.5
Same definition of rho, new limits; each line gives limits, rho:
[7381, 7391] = 7382.1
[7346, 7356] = 7348.2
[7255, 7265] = 7255.7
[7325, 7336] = 7327.9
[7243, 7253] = 7250.7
